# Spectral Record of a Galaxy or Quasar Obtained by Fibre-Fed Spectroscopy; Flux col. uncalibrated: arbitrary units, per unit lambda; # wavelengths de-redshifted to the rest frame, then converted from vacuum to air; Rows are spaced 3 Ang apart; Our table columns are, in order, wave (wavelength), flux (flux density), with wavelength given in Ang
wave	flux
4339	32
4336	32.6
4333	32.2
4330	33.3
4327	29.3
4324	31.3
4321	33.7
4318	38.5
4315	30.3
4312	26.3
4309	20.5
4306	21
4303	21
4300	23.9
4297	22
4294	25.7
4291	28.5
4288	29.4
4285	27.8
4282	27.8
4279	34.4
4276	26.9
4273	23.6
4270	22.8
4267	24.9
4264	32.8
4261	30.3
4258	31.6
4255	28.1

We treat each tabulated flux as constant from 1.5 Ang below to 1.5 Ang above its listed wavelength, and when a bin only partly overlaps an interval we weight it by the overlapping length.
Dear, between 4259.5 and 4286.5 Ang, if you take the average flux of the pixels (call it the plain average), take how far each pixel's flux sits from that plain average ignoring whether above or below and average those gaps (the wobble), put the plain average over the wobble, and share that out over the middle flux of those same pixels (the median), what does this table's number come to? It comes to 0.33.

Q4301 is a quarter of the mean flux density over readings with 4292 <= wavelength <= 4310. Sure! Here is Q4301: 5.6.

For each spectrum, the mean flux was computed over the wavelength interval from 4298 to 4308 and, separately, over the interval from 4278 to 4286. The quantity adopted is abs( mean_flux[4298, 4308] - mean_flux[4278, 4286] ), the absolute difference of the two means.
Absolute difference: 8.0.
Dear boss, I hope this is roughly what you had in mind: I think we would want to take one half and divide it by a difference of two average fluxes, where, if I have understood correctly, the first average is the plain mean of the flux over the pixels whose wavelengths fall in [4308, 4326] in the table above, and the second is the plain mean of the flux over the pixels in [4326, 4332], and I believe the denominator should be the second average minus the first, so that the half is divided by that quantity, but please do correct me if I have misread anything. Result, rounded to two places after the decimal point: 0.42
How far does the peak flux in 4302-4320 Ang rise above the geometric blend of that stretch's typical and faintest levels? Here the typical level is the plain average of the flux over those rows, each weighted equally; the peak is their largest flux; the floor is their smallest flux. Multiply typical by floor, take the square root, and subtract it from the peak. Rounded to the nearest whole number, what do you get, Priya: 15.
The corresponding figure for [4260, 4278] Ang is 8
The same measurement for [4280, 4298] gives 5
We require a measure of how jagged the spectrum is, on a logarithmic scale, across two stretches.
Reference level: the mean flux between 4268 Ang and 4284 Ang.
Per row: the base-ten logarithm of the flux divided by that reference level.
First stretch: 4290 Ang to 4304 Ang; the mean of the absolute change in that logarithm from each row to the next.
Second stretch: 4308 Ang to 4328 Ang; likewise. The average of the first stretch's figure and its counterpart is 0.058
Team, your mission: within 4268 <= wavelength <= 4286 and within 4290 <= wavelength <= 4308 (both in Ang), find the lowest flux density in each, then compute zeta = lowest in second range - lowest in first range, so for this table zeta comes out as -2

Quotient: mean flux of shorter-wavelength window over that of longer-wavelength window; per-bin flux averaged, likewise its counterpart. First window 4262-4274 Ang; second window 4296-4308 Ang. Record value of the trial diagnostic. 1.2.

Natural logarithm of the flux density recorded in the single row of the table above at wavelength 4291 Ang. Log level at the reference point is 3.35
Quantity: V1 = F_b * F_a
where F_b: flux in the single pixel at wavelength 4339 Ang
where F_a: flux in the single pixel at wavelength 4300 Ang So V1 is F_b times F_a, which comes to 765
